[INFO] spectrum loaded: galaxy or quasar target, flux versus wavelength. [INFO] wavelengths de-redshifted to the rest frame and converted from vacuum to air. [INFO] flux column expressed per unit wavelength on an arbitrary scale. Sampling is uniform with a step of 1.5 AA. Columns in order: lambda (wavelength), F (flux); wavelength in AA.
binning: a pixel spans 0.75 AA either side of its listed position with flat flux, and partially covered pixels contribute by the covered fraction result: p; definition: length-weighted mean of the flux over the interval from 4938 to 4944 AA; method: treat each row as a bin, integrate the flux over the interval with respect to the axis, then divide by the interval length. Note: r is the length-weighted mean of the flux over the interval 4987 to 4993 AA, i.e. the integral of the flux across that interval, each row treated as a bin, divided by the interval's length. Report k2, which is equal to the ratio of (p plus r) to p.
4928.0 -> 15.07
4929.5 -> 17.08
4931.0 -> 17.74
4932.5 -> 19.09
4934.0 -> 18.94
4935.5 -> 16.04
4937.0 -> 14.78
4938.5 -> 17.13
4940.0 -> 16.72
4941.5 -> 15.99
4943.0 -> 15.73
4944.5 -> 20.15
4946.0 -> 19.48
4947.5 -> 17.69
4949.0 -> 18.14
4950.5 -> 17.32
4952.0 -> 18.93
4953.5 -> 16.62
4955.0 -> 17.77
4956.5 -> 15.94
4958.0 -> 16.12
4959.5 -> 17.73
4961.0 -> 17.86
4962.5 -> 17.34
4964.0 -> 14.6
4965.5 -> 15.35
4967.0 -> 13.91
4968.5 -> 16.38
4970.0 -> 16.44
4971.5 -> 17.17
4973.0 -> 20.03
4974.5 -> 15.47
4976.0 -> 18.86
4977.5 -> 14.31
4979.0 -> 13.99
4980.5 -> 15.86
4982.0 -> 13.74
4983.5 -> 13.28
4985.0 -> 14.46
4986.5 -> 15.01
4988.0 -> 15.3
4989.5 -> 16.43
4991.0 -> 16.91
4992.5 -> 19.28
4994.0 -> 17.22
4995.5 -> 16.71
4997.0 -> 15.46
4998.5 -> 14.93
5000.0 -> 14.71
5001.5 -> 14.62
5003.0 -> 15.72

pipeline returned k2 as 2.02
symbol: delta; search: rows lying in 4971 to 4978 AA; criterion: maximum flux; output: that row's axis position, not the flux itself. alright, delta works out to 4973.0 AA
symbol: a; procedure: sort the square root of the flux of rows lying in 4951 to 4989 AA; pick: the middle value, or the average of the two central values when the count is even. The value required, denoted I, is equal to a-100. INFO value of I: -96.0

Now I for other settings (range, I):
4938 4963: -95.8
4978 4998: -96.1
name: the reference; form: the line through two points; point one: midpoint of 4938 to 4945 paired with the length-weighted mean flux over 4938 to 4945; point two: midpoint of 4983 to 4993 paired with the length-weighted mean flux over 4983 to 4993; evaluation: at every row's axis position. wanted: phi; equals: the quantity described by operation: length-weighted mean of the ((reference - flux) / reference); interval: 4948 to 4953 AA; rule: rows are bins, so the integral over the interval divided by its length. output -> -0.074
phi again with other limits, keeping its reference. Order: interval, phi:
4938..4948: -0.034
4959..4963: -0.069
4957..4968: 0.021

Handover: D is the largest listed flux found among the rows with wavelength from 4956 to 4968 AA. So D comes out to 17.86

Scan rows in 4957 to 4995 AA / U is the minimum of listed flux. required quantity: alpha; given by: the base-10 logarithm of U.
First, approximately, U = 13.28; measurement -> 1.123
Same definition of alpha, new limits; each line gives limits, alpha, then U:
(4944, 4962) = 1.202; 15.94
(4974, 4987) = 1.123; 13.28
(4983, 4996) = 1.123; 13.28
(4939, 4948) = 1.197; 15.73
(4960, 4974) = 1.143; 13.91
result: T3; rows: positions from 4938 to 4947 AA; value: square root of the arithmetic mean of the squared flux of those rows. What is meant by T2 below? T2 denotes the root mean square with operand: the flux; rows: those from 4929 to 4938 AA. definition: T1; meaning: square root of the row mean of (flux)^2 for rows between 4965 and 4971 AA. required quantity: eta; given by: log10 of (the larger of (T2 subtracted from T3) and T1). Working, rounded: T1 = 15.6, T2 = 17.3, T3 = 17.6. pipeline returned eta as 1.19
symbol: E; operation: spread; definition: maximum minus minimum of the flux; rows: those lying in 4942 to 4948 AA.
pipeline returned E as 4.4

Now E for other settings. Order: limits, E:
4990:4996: 2.6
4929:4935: 2.0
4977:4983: 2.1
